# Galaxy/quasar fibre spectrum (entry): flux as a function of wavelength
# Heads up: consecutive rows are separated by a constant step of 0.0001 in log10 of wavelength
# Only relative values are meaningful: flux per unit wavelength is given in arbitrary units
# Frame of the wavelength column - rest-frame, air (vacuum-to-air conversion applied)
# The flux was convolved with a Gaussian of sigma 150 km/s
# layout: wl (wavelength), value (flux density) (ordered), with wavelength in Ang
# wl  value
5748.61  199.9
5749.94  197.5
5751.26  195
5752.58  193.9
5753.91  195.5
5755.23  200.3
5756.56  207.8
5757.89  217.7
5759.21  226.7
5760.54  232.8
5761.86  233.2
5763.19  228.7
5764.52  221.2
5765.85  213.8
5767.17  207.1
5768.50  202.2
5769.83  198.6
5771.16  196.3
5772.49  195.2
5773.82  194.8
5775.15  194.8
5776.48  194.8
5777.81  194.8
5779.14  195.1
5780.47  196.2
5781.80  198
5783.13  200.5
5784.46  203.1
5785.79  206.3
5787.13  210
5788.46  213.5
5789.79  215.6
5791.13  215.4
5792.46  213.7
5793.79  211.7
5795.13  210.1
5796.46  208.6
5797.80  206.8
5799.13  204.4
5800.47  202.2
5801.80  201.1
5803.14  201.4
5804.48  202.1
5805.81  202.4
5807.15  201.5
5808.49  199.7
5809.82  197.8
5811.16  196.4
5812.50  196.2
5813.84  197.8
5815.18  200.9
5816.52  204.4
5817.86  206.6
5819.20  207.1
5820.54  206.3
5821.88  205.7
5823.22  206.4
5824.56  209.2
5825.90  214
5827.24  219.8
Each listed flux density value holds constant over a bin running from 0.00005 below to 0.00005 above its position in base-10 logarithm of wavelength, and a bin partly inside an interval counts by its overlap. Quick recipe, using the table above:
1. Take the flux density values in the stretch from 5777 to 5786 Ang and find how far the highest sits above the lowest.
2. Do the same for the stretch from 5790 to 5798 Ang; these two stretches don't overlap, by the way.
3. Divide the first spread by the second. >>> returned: 1.3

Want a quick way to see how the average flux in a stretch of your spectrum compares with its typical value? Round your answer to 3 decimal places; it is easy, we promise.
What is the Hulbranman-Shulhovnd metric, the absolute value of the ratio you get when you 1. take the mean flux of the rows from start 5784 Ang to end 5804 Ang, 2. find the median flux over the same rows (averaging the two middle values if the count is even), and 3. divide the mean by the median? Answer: 0.998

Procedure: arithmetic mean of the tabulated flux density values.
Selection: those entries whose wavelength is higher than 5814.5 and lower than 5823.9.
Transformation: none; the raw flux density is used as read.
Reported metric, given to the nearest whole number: 205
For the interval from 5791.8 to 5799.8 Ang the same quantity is 209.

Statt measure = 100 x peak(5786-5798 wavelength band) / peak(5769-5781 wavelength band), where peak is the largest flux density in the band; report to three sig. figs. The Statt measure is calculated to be 109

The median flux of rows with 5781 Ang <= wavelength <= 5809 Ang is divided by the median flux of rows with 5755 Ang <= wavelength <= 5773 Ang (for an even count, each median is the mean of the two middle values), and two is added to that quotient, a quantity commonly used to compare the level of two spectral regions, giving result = 2.97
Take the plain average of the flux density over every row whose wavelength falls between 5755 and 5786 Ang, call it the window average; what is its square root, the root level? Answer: 14.4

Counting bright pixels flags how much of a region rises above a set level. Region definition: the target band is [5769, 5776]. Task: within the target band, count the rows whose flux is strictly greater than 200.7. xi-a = 0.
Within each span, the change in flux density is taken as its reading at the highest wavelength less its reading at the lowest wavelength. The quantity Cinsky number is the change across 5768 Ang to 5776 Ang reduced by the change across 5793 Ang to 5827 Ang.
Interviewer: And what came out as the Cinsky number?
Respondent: -10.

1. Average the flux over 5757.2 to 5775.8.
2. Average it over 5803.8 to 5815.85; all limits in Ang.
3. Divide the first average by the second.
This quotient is 1.06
